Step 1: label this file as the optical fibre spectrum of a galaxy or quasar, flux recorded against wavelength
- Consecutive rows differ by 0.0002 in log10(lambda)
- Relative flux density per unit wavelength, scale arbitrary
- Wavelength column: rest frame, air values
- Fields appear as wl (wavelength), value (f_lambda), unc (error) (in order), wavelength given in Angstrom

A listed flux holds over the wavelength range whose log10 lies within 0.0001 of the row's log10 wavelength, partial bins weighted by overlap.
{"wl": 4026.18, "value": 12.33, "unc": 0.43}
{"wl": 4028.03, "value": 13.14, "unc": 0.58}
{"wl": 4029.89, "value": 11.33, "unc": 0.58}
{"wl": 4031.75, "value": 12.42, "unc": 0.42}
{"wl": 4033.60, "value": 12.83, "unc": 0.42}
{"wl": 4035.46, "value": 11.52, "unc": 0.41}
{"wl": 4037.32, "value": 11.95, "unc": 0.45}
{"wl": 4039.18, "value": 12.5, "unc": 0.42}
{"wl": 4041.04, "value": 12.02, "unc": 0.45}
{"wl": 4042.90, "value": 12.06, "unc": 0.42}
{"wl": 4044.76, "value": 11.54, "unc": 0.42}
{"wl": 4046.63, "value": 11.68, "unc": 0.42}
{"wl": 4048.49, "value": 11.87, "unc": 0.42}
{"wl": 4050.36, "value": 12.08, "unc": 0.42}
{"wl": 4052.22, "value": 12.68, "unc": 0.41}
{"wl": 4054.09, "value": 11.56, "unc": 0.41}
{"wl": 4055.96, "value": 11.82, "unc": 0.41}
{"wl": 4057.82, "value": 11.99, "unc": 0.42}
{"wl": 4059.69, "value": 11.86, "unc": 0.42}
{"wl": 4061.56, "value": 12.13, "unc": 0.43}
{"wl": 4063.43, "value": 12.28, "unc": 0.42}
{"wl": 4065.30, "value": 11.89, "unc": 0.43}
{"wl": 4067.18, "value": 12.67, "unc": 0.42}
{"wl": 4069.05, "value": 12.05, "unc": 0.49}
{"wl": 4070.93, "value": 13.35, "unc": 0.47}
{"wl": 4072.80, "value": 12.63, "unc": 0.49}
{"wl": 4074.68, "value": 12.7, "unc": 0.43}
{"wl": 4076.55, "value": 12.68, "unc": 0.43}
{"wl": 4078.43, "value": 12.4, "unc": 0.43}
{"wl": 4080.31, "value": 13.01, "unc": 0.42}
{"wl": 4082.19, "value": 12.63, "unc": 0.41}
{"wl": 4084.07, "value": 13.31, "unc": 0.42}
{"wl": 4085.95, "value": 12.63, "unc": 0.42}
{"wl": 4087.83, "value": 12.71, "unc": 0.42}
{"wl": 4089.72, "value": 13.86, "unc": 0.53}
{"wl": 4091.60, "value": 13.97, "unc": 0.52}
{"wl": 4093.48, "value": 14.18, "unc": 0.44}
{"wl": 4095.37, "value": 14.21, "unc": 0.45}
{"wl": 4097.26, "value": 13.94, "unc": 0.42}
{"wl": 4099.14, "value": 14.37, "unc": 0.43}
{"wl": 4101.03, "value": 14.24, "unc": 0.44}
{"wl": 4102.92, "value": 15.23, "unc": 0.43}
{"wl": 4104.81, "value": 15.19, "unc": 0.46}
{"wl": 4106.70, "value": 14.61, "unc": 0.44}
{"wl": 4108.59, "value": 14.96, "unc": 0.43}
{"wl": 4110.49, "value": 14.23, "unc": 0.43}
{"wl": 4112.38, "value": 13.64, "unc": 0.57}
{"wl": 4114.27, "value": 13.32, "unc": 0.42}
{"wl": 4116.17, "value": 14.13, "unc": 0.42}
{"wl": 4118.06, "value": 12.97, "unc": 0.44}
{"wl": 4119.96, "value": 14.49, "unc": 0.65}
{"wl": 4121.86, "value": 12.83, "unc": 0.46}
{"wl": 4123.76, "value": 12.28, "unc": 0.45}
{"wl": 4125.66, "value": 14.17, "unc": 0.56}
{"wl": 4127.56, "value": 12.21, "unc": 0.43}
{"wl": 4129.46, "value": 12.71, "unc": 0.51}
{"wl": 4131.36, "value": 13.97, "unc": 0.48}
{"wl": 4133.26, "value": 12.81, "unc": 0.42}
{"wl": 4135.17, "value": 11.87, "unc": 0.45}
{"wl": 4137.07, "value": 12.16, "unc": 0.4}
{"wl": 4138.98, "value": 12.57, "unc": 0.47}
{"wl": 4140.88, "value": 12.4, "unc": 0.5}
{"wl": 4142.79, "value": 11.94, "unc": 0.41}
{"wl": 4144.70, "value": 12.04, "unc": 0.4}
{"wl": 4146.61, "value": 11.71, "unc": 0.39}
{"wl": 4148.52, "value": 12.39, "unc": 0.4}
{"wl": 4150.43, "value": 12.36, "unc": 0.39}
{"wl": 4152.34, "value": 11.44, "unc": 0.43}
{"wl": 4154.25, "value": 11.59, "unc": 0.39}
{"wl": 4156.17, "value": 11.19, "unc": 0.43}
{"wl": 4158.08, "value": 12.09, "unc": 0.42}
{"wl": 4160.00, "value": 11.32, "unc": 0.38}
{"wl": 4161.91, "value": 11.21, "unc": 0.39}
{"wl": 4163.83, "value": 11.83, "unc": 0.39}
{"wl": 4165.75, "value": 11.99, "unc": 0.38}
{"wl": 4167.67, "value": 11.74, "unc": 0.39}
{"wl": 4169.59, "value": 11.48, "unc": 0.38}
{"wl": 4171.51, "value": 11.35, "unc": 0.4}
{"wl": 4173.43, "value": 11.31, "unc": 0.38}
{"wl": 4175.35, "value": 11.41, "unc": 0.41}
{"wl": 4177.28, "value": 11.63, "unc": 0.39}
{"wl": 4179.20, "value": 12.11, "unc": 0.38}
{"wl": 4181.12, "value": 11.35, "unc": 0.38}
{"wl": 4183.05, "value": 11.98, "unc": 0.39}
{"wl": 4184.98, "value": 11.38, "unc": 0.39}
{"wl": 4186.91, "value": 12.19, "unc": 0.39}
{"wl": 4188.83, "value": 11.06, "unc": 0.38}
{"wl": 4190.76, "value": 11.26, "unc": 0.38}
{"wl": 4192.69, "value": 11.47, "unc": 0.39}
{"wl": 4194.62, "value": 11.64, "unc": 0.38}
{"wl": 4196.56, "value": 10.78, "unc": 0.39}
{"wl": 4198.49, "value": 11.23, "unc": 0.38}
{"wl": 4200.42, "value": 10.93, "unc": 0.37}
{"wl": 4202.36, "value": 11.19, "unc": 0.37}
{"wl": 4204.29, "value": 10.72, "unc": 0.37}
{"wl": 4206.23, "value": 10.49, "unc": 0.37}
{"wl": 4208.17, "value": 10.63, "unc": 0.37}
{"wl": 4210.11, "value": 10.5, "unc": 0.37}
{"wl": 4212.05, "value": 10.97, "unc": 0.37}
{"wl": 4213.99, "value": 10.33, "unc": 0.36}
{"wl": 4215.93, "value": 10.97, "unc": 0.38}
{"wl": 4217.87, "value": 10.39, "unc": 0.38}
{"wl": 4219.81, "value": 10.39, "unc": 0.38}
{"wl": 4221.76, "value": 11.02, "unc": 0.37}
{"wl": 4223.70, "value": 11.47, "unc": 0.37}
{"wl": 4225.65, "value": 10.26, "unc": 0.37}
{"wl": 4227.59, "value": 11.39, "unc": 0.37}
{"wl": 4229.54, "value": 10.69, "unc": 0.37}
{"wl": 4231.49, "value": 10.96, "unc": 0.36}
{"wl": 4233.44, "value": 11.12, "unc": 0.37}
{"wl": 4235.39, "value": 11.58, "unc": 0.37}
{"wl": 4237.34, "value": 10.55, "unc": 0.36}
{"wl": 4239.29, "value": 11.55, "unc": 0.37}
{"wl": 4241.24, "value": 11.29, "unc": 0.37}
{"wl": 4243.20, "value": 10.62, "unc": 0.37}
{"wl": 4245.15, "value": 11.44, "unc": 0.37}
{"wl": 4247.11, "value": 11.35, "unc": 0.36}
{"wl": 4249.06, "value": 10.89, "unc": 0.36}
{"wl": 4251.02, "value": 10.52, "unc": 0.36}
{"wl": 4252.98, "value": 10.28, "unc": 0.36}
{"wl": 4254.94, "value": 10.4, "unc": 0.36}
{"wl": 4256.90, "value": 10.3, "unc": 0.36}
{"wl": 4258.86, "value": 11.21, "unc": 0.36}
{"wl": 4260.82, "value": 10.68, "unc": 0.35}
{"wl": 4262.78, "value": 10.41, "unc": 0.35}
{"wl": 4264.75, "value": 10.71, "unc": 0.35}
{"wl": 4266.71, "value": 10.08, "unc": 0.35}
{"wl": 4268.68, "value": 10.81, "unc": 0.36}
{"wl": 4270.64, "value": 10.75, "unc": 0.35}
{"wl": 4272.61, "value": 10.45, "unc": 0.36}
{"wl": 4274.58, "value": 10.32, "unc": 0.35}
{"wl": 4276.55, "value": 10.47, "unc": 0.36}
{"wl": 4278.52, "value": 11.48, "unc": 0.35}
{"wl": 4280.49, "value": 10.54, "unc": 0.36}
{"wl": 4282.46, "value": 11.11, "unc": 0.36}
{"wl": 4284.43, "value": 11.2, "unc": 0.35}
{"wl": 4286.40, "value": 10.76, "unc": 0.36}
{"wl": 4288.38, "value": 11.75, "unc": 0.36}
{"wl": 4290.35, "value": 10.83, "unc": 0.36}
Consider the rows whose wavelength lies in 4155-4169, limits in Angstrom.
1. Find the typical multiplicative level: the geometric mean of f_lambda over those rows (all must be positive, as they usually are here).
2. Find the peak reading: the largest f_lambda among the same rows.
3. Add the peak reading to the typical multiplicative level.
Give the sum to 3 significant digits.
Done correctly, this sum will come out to 23.7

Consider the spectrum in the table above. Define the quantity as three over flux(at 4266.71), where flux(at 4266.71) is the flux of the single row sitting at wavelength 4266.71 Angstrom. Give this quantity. 0.298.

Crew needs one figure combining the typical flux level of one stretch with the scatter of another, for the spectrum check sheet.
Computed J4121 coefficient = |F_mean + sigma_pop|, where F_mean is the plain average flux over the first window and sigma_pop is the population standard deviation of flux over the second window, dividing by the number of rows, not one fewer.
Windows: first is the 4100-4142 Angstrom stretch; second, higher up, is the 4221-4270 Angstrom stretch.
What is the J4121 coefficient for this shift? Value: 13.9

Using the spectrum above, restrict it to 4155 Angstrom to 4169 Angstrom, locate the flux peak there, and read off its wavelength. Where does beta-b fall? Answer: 4158.08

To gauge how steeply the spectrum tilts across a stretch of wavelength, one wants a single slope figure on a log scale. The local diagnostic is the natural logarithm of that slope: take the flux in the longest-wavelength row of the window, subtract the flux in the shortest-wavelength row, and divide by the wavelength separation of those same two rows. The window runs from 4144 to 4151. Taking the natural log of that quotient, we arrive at -2.9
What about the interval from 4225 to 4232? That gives -2.1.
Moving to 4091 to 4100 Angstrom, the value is -2.9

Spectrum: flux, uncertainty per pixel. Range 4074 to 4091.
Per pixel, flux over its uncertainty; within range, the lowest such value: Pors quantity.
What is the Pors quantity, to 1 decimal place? 26.2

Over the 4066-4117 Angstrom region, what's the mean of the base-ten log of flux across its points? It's 1.13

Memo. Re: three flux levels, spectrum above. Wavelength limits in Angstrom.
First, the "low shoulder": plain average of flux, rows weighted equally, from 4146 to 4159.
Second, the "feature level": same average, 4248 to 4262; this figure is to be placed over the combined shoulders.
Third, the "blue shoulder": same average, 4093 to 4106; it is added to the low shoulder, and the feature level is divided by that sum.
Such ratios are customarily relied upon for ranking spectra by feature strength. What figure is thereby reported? 0.40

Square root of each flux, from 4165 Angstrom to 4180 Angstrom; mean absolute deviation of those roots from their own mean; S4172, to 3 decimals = 0.035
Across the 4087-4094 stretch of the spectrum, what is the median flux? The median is 13.9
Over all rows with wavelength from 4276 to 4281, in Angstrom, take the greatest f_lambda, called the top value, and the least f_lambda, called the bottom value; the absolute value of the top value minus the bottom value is 1.0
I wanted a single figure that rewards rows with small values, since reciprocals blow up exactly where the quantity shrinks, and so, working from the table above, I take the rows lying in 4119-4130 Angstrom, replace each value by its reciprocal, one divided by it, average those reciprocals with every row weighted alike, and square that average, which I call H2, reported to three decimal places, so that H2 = 0.006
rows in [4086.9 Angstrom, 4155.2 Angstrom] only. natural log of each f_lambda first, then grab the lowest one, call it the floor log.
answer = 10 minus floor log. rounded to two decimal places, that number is 7.56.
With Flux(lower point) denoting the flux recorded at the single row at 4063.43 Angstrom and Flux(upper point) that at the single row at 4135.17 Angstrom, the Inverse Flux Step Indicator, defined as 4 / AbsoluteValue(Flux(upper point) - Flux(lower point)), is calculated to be 10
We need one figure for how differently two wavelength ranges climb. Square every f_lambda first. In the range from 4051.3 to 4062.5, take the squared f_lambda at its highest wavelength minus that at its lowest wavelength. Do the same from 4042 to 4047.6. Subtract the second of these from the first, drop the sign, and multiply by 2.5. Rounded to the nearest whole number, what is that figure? 12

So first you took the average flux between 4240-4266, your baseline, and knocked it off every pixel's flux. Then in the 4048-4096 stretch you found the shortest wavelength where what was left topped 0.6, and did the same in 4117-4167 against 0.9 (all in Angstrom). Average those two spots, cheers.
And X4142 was 4083.3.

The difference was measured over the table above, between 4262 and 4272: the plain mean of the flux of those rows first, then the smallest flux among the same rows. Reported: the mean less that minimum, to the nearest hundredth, 0.47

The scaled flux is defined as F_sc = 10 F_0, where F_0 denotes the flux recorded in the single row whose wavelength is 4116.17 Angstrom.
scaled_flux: 141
